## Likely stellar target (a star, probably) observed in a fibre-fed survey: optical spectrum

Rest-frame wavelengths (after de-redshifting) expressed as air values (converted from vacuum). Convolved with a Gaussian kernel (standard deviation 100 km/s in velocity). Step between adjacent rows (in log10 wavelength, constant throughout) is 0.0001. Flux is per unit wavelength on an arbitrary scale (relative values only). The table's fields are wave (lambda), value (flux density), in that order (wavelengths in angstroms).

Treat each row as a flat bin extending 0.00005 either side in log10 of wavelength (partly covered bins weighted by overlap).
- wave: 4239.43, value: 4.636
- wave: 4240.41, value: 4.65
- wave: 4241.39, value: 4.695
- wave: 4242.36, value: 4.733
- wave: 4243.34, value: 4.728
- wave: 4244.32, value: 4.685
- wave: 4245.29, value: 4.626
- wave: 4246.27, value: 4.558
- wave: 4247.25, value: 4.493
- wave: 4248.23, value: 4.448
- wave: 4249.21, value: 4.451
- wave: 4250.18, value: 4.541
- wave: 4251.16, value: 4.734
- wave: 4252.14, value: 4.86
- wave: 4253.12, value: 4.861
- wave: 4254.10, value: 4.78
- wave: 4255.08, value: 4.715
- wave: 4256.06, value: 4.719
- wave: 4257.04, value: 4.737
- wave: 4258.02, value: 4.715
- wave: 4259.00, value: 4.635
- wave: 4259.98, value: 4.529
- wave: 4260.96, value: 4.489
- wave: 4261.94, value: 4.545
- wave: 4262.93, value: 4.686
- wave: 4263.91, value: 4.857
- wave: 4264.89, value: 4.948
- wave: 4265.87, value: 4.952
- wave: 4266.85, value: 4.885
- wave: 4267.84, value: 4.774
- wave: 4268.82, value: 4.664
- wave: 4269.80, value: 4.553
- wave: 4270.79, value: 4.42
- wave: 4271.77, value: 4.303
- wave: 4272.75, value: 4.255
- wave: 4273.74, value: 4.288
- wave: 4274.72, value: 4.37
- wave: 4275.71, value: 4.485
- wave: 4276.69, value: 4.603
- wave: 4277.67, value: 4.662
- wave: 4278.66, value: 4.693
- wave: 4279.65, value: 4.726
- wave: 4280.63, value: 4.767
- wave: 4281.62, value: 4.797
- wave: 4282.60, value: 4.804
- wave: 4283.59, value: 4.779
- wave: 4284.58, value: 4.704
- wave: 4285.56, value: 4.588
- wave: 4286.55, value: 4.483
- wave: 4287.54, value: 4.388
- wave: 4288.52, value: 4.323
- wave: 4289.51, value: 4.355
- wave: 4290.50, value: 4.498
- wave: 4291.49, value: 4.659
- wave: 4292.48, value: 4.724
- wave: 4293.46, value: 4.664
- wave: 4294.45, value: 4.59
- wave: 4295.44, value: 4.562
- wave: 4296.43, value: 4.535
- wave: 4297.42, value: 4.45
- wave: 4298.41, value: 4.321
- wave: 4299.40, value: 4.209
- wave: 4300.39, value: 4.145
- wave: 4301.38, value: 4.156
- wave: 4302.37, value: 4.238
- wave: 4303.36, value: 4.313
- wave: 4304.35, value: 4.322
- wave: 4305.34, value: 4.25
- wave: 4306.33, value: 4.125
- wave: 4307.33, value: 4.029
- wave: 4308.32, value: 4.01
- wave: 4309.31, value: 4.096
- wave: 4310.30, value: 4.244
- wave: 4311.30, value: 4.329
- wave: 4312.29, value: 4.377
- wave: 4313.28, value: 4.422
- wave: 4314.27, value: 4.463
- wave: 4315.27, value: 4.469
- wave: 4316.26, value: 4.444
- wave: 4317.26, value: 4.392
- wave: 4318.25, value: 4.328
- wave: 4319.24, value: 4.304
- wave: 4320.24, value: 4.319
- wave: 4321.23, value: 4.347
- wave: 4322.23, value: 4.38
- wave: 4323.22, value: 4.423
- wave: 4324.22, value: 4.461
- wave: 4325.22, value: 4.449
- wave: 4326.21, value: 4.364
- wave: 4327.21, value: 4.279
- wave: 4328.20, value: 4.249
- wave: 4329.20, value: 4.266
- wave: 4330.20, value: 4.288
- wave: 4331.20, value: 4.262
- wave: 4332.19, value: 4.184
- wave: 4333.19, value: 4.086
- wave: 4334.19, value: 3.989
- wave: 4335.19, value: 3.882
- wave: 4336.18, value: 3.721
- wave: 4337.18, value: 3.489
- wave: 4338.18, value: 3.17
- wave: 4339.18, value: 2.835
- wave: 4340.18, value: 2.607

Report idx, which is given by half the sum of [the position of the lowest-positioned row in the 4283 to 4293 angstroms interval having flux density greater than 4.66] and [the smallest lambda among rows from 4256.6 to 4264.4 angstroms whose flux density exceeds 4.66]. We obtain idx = 4270.3 angstroms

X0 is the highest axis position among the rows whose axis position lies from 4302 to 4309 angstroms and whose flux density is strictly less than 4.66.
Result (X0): 4308.32 angstroms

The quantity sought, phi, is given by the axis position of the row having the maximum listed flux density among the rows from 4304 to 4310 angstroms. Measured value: 4304.35 angstroms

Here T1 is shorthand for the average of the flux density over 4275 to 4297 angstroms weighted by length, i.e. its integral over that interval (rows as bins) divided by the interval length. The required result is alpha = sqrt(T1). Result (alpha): 2.15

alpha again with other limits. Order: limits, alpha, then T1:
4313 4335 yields 2.08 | 4.32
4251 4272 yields 2.17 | 4.70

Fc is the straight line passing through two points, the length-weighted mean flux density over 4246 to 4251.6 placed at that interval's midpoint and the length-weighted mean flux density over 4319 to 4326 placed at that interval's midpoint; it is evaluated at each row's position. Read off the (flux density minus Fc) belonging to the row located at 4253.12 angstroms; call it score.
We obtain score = 0.33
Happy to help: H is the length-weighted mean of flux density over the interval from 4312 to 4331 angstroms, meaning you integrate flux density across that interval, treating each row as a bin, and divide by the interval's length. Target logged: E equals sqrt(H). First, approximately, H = 4.37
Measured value 2.09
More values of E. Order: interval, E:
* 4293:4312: 2.07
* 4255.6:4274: 2.15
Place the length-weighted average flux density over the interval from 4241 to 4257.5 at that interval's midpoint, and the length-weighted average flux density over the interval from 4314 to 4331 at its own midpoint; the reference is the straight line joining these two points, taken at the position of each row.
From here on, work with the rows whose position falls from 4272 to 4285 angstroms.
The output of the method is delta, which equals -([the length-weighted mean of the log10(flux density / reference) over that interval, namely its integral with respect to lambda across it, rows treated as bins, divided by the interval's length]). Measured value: -0.0051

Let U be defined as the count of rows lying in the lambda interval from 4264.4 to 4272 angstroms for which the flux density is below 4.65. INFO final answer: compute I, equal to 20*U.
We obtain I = 60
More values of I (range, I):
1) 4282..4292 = 120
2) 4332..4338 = 120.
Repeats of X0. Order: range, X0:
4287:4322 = 4321.23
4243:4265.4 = 4261.94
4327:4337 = 4336.18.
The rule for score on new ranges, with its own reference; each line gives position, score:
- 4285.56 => 0.13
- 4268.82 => 0.17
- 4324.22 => 0.08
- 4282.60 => 0.34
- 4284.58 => 0.24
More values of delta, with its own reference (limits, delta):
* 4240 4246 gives 0.0013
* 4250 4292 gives -0.0047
